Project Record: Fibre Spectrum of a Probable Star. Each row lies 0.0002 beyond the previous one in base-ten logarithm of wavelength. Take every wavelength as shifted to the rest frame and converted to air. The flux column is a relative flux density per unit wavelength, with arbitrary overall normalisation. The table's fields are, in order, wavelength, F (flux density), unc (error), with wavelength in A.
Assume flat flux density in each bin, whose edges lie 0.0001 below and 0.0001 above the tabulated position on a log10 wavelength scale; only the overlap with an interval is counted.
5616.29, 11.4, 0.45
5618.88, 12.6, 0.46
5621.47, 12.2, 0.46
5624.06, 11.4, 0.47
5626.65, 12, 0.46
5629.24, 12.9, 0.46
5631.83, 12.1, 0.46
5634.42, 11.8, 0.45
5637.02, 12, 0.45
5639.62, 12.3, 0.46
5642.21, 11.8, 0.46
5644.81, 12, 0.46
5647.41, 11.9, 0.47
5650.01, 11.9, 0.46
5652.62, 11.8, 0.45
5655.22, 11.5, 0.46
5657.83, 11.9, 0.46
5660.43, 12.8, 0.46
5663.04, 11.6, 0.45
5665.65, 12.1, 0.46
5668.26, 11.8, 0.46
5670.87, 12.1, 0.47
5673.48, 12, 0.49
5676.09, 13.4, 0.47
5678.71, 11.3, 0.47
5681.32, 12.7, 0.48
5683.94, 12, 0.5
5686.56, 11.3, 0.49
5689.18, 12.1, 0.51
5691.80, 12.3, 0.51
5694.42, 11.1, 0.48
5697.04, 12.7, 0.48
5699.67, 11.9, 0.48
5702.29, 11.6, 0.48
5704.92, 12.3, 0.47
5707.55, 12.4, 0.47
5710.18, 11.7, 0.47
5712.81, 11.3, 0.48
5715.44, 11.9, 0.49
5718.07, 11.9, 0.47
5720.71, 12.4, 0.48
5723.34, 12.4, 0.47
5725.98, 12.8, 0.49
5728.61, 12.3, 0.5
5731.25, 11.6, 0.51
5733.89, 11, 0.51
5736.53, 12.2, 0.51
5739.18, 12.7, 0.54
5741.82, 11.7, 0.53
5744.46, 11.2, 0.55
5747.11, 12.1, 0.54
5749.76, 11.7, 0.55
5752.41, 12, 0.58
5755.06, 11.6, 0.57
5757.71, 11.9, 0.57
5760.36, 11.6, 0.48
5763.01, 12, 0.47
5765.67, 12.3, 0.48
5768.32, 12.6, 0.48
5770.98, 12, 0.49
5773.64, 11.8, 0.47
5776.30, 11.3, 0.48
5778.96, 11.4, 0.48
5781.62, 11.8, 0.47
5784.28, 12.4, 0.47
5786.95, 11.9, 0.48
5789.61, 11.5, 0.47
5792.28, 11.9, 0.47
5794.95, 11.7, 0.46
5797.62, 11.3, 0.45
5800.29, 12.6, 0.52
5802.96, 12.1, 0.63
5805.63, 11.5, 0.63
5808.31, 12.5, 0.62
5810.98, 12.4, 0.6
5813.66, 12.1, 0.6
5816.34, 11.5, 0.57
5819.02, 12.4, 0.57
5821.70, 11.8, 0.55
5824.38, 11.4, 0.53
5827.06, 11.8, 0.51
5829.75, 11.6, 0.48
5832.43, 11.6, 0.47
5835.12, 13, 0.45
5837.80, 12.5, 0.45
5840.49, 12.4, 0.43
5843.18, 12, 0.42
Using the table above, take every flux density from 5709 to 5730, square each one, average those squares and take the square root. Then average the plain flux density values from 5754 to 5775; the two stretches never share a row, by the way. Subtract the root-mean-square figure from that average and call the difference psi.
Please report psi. -0.12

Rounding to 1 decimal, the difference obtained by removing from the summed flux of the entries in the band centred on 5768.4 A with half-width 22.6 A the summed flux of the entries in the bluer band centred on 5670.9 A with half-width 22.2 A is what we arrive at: -2.7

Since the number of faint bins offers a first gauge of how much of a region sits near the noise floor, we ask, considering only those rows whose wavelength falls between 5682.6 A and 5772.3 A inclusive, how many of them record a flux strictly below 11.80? 12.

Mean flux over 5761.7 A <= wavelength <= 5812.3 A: 11.9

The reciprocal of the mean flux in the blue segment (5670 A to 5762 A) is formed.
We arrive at 0.0835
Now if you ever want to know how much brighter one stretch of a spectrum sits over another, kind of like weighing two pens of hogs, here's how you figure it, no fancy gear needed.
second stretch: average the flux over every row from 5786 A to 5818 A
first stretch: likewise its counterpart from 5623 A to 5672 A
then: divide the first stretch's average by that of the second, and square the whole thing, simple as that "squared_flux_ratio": 1.01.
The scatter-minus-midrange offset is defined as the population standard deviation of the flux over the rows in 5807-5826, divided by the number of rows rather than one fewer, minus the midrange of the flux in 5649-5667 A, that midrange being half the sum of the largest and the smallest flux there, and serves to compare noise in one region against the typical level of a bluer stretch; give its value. -11.7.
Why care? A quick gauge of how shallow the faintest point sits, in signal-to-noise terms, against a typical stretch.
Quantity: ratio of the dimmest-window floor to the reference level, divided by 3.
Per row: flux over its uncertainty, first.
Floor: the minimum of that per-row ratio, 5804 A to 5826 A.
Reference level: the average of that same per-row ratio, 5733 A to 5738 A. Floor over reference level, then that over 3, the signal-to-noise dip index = 0.27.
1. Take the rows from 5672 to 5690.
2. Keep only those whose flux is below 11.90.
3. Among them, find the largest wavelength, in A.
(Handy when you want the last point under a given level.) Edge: 5686.56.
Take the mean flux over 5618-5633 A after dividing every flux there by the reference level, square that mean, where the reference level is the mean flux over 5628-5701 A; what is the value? 1.03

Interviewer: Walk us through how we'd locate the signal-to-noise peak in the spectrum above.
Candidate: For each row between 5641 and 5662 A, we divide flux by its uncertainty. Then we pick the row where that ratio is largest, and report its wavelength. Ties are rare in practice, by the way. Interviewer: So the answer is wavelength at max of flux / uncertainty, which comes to 5660.43 A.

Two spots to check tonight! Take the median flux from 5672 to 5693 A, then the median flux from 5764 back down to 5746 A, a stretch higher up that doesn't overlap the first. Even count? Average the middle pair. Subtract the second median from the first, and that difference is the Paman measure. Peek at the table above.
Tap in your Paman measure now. 0.15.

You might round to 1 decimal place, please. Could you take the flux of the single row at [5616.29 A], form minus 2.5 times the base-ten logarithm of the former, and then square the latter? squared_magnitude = 7.0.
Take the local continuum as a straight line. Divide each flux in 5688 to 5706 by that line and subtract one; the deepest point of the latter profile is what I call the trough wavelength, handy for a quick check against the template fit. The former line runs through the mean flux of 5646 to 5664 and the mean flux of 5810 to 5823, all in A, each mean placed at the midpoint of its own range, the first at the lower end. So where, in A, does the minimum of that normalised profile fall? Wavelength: 5694.42 A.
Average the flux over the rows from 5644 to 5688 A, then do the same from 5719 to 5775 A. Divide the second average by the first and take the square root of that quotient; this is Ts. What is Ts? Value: 1.000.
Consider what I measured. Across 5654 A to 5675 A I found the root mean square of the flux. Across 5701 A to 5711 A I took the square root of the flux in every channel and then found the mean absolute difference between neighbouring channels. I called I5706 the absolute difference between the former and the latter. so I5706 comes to 11.9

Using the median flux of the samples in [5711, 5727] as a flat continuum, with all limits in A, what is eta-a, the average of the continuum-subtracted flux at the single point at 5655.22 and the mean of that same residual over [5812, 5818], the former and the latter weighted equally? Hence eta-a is -0.5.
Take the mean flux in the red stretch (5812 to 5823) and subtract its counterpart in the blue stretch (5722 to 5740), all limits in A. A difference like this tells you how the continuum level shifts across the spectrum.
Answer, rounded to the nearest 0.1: -0.2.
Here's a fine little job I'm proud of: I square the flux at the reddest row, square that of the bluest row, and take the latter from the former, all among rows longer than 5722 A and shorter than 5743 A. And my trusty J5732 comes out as -17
